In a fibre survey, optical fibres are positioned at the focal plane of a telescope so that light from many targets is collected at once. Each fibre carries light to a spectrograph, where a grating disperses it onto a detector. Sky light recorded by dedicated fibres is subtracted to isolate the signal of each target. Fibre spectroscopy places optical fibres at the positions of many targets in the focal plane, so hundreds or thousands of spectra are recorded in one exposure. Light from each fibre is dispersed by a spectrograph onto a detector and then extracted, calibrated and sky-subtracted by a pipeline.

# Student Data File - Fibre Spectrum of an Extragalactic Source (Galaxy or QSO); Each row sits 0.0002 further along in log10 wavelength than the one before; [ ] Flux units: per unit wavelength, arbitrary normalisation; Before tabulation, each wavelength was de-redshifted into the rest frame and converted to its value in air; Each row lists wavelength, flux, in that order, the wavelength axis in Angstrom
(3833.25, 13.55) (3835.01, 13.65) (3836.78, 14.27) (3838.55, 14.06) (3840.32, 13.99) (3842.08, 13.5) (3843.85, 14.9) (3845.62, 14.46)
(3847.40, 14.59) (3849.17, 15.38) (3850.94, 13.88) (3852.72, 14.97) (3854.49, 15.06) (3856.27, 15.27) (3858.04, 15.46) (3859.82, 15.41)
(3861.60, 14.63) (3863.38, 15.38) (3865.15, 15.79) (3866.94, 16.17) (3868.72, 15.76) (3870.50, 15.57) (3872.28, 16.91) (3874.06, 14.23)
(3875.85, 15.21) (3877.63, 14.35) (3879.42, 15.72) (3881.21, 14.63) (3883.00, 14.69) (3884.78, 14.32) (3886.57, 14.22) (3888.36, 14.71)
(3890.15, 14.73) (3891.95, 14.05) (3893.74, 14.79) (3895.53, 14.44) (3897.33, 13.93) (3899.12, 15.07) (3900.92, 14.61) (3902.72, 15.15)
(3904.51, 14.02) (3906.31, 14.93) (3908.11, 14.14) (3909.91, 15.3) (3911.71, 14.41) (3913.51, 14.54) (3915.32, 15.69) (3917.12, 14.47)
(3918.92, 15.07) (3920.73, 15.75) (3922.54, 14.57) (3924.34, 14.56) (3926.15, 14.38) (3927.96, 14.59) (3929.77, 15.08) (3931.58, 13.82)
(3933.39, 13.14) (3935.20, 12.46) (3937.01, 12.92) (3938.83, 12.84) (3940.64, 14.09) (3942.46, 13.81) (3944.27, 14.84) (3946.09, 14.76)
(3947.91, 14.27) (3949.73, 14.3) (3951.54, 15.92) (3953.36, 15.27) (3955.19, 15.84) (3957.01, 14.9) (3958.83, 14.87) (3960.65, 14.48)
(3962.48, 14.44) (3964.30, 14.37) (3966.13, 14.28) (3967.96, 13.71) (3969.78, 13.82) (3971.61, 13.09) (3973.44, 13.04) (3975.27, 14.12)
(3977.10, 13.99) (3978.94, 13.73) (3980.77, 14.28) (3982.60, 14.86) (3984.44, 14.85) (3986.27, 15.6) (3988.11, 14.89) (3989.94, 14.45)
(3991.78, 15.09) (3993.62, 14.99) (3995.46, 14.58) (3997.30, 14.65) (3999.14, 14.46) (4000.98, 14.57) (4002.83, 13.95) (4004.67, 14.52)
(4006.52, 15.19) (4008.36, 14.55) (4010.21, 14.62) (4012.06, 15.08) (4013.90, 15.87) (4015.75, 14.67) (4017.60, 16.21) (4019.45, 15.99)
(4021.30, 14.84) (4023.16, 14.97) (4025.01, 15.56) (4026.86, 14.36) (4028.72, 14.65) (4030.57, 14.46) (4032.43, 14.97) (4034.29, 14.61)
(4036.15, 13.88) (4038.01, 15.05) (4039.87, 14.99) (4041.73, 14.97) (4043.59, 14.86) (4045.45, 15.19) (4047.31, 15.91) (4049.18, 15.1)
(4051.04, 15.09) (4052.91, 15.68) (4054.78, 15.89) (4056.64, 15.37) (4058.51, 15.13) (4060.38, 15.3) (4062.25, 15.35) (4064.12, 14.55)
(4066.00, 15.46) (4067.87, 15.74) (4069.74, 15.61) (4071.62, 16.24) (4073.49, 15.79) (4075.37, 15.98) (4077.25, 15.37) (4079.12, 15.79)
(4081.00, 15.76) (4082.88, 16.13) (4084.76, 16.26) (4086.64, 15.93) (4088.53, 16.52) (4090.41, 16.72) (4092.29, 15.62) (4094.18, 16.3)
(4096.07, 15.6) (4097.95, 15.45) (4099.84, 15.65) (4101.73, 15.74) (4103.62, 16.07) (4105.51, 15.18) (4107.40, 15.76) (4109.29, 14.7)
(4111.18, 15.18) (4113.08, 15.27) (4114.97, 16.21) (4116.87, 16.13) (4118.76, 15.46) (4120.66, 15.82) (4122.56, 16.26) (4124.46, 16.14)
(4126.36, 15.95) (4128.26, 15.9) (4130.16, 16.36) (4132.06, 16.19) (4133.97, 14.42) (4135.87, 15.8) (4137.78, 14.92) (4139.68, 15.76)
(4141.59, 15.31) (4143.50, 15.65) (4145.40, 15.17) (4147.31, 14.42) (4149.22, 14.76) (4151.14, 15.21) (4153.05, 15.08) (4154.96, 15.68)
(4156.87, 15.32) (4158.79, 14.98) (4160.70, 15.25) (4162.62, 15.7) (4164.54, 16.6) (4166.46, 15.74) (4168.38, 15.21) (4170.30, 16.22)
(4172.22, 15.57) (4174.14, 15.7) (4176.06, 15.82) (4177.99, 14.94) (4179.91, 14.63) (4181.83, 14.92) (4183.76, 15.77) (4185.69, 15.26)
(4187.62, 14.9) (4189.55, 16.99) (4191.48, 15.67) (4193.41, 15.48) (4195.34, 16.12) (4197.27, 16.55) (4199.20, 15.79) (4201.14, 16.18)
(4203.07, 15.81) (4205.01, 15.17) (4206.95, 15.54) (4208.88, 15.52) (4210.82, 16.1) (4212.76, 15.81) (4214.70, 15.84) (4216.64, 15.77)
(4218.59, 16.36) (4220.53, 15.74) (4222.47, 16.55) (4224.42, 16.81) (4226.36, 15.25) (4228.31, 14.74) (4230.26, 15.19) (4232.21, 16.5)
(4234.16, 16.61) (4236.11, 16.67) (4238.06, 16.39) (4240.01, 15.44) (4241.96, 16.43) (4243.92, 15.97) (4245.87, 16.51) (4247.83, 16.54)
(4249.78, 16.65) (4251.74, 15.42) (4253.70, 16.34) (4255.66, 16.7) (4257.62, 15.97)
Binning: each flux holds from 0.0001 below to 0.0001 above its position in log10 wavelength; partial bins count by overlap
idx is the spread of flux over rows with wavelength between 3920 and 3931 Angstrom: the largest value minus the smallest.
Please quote 1.4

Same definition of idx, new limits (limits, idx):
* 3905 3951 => 3.3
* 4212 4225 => 1.1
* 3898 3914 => 1.3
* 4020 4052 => 2.0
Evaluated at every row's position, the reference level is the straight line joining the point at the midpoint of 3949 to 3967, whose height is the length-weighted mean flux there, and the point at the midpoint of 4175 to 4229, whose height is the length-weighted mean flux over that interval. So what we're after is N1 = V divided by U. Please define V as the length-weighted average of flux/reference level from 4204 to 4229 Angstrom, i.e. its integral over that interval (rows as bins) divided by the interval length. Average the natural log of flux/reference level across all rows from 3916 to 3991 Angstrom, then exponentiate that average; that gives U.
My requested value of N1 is 1.04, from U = 0.96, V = 1.00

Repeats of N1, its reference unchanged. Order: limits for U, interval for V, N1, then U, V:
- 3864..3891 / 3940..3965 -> 0.96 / 1.04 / 0.99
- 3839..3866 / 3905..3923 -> 0.99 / 1.02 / 1.01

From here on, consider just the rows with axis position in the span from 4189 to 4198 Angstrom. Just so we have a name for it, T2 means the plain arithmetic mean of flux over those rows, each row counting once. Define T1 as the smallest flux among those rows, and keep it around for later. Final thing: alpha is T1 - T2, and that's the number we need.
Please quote -0.68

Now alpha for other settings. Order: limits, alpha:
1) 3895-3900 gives -0.55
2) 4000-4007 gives -0.61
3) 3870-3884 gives -0.93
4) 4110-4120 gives -0.47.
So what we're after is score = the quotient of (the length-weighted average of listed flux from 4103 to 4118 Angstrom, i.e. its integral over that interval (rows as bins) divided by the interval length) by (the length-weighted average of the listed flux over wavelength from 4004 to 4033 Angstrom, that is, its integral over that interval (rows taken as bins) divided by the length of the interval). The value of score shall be 1.03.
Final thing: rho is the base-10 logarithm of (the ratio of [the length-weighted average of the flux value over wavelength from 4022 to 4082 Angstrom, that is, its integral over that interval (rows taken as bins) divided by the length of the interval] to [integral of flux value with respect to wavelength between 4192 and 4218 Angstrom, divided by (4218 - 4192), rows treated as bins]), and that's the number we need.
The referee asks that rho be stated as -0.02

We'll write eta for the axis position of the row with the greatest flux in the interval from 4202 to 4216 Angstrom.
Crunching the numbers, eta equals 4210.82 Angstrom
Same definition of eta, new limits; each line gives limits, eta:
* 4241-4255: 4249.78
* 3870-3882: 3872.28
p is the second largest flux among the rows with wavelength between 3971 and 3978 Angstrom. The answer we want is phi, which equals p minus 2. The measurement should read 12.0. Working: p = 13.99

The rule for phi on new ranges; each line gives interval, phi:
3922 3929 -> 12.6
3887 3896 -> 12.7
